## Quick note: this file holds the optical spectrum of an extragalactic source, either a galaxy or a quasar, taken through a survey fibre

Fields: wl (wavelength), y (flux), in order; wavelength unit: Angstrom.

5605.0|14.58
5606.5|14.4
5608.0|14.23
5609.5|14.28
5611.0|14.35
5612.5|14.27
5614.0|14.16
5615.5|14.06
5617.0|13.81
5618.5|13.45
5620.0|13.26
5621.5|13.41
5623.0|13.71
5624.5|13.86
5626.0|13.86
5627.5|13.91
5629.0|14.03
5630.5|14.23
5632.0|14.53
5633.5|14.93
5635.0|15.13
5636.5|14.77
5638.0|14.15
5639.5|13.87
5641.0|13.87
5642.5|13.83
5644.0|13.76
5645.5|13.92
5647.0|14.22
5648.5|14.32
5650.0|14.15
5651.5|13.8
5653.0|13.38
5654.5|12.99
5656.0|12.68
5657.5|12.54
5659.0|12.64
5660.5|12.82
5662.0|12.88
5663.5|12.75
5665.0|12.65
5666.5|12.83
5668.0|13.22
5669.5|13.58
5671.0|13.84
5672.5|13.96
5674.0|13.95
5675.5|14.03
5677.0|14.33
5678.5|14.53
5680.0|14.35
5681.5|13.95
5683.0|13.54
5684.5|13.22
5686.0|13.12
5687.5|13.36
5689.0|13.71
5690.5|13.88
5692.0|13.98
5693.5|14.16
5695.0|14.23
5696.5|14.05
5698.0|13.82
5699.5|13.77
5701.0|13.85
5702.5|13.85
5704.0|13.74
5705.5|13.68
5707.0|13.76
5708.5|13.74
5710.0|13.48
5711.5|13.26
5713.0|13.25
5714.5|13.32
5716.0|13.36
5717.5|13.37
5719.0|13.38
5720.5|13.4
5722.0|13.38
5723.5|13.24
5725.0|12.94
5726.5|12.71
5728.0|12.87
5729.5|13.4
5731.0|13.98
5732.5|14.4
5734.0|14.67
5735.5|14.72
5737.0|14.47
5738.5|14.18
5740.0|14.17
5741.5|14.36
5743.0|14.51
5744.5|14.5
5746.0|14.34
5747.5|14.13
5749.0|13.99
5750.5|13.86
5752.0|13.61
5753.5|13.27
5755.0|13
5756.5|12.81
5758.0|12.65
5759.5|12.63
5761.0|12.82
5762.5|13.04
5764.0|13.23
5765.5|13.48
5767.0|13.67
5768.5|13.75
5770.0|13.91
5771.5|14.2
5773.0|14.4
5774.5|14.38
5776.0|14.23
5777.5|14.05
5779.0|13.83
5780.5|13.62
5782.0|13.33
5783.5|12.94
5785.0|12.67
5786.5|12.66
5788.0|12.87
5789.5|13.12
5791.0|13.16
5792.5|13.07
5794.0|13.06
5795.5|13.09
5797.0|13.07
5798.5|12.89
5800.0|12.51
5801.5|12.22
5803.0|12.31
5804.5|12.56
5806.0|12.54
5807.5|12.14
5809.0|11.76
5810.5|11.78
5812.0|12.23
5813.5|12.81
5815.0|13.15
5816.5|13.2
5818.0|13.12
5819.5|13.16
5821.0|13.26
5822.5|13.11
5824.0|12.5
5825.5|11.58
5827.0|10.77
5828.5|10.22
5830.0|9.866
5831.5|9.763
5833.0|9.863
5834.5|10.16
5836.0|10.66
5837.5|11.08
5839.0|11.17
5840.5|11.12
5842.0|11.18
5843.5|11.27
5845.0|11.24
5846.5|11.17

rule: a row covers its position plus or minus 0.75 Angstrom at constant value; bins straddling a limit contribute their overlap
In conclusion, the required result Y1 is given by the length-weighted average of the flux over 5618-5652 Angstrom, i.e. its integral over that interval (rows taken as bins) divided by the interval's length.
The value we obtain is 14.0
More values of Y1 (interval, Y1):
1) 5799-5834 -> 12.0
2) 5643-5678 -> 13.5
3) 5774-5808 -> 13.1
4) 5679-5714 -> 13.7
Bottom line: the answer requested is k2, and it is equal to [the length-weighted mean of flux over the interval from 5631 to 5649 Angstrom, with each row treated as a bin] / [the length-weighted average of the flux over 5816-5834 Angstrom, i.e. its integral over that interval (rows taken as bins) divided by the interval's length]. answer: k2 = 1.22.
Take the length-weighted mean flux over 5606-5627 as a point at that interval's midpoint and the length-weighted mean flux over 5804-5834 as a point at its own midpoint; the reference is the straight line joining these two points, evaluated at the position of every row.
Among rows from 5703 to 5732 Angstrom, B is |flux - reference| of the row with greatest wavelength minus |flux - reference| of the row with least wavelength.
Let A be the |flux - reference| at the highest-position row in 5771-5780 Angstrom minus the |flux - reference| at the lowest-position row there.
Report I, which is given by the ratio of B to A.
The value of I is -1.7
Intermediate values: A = -0.3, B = 0.5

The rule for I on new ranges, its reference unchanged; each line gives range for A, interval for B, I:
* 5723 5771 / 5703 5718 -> -0.2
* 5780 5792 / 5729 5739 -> -2.4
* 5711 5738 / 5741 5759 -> -1.1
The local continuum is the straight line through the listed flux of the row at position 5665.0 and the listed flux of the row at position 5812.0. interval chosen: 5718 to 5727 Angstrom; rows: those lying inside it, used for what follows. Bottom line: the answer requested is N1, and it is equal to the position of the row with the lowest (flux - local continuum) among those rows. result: 5726.5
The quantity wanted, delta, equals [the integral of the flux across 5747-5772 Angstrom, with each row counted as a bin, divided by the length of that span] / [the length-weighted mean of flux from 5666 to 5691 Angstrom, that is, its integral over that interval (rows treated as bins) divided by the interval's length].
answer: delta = 0.98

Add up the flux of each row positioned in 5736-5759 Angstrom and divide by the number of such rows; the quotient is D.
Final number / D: 13.9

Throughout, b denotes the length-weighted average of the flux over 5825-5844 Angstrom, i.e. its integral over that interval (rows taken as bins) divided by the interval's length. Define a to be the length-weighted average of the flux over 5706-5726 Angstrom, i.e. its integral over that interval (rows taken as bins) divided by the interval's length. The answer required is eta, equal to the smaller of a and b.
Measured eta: 10.6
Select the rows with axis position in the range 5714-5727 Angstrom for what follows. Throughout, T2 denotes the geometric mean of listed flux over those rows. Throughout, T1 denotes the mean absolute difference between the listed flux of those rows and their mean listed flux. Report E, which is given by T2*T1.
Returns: 2.4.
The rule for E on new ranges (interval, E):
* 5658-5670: 3.1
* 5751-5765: 3.2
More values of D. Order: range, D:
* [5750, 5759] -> 13.2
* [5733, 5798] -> 13.6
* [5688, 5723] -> 13.7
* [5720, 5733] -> 13.4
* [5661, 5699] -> 13.7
